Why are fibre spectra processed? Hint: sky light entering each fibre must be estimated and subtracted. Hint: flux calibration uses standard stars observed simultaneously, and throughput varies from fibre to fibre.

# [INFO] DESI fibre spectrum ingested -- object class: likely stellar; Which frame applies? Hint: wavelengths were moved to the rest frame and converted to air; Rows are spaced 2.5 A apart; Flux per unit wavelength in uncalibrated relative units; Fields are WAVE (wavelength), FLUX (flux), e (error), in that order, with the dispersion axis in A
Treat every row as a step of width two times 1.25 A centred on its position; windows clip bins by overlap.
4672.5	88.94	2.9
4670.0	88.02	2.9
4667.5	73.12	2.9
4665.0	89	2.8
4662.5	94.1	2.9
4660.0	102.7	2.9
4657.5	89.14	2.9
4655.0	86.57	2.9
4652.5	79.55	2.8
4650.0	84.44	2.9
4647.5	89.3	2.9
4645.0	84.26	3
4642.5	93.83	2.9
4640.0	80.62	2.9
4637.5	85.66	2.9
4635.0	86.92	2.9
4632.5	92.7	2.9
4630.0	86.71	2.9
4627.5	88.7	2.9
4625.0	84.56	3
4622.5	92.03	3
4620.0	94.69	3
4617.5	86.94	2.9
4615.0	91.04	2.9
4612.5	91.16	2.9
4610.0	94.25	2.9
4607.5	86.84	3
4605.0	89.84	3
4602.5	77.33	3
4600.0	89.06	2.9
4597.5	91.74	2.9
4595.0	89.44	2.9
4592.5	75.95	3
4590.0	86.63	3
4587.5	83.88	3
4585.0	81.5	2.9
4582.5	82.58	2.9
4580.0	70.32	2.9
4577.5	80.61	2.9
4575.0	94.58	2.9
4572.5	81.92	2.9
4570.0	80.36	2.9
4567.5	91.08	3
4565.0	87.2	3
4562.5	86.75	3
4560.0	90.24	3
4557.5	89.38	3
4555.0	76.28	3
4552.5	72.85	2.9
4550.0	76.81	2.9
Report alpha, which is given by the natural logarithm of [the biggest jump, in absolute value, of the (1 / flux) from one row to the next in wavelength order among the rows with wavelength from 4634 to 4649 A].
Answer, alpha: -6.35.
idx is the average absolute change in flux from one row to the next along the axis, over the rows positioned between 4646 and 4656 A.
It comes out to 5.6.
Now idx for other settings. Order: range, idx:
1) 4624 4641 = 4.0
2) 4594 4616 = 5.4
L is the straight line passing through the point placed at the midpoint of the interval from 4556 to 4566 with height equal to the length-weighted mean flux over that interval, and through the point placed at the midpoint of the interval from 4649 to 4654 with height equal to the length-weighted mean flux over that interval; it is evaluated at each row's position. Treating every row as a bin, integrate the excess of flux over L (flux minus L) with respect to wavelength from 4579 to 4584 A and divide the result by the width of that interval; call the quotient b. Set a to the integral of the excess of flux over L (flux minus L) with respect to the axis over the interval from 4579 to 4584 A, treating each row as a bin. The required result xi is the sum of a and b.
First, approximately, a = -49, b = -10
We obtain -58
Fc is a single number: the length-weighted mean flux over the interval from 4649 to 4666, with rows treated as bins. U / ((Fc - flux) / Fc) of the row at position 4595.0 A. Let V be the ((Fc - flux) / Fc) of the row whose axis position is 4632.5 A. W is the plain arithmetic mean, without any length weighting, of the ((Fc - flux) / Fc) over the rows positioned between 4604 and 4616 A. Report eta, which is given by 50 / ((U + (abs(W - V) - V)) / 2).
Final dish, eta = 1677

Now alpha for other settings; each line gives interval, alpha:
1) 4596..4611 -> -6.32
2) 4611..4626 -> -6.95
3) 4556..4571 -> -6.53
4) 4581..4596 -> -6.22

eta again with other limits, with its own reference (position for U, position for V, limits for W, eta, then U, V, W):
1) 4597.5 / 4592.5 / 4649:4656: -1088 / -0.03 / 0.15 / 0.066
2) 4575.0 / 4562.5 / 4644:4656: -1515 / -0.06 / 0.03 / 0.052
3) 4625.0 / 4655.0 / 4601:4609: 2287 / 0.05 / 0.03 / 0.053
